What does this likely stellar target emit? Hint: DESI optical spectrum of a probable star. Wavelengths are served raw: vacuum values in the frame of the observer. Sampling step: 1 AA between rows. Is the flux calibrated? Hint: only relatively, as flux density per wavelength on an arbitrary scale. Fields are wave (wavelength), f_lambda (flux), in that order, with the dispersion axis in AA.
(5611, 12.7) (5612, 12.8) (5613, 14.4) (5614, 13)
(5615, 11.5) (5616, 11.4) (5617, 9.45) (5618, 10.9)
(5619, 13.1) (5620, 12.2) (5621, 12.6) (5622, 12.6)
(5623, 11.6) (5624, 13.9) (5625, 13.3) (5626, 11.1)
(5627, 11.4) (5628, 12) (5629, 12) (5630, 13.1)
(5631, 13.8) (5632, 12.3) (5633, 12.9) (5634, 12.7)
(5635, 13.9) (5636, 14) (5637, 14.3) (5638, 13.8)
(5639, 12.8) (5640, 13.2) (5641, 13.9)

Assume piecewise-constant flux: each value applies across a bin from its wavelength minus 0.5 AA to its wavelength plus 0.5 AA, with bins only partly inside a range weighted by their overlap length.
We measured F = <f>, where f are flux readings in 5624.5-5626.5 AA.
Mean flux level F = 12.2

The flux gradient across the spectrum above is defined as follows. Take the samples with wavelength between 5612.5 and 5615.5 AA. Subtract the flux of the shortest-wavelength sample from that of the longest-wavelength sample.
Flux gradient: -2.9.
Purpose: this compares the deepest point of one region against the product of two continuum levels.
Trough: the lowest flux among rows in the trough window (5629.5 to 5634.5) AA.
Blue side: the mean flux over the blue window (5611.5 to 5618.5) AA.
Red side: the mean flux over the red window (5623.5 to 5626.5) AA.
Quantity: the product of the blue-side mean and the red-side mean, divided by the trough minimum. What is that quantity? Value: 12.4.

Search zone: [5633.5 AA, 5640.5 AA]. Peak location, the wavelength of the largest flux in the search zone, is 5637 AA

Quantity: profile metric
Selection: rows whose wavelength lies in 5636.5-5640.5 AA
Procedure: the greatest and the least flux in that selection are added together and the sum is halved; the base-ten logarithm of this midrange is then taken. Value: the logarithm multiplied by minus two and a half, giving -2.83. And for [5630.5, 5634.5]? -2.79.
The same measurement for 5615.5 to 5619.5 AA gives -2.63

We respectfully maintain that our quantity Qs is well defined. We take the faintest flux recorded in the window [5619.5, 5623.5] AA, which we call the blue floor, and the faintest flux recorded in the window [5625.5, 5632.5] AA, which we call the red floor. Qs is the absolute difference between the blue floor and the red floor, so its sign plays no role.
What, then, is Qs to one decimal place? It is 0.5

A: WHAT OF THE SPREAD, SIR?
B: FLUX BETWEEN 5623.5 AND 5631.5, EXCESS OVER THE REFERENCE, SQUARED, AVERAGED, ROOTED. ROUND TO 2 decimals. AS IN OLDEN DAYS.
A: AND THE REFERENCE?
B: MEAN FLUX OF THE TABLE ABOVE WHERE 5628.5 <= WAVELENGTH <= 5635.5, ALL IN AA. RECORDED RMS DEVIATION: 1.09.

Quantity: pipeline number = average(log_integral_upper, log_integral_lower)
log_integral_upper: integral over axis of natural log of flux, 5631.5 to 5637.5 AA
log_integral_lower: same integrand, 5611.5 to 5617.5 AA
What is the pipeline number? 15.2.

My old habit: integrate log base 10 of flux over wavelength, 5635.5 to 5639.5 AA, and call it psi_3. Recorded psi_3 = 4.55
